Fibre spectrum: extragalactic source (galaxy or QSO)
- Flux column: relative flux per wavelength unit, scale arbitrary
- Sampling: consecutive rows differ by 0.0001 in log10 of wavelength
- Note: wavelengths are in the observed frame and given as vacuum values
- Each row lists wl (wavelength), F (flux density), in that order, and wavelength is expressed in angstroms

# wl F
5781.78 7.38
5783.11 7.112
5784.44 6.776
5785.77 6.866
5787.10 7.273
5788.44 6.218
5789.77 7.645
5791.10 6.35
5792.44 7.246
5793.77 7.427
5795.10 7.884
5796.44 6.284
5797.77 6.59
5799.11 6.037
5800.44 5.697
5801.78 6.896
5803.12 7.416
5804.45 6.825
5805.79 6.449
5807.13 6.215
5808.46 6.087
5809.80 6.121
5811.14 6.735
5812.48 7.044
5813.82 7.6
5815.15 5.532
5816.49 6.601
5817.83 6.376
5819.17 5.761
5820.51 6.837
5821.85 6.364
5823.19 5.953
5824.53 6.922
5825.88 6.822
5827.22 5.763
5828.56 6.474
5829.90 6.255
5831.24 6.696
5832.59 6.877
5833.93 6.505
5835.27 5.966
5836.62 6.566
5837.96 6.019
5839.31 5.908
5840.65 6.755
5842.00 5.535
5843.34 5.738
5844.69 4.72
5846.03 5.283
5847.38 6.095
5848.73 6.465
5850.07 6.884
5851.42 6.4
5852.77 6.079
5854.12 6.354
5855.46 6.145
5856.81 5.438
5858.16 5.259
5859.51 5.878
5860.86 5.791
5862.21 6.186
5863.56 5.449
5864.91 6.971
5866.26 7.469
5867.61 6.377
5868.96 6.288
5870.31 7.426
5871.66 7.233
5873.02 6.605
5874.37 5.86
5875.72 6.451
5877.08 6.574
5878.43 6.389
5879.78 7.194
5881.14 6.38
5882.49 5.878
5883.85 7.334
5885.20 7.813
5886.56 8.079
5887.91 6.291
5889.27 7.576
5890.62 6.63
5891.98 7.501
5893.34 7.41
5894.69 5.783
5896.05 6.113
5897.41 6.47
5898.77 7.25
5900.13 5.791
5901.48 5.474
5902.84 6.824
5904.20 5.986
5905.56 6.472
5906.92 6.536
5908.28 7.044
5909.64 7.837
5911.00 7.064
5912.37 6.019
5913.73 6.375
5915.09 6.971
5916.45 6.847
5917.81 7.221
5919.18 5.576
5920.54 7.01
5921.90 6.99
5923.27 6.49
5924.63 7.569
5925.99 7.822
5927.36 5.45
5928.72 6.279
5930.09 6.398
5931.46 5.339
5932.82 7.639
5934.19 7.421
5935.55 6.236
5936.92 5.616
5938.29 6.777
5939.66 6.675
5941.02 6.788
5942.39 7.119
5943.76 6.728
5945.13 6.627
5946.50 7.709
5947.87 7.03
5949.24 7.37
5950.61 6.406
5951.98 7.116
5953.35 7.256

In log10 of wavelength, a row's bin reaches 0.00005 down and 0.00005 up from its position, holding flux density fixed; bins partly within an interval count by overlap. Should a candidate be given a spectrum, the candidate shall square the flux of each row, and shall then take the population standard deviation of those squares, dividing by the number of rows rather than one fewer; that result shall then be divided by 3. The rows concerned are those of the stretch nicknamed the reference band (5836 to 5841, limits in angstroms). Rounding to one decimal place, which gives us 1.5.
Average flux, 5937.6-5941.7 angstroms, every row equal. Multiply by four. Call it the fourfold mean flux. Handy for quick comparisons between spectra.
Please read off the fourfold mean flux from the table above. 27.0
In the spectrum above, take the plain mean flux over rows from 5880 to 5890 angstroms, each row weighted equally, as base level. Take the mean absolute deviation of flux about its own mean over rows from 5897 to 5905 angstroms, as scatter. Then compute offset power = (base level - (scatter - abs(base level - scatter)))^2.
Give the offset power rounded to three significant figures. 169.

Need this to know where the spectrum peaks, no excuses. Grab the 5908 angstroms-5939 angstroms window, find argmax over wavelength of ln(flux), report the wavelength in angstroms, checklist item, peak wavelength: 5909.64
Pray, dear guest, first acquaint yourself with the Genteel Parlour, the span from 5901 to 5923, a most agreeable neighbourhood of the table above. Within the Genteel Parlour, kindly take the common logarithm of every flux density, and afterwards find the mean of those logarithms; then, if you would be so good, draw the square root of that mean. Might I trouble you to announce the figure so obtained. 0.906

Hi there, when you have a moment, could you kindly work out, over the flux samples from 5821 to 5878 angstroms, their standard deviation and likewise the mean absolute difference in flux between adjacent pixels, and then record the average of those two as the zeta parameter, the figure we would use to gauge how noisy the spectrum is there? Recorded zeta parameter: 0.57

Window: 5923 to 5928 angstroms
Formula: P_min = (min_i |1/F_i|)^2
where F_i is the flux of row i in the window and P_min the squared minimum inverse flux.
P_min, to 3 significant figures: 0.0163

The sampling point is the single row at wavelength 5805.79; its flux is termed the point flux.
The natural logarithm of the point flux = 1.86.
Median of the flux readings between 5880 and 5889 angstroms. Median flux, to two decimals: 6.86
